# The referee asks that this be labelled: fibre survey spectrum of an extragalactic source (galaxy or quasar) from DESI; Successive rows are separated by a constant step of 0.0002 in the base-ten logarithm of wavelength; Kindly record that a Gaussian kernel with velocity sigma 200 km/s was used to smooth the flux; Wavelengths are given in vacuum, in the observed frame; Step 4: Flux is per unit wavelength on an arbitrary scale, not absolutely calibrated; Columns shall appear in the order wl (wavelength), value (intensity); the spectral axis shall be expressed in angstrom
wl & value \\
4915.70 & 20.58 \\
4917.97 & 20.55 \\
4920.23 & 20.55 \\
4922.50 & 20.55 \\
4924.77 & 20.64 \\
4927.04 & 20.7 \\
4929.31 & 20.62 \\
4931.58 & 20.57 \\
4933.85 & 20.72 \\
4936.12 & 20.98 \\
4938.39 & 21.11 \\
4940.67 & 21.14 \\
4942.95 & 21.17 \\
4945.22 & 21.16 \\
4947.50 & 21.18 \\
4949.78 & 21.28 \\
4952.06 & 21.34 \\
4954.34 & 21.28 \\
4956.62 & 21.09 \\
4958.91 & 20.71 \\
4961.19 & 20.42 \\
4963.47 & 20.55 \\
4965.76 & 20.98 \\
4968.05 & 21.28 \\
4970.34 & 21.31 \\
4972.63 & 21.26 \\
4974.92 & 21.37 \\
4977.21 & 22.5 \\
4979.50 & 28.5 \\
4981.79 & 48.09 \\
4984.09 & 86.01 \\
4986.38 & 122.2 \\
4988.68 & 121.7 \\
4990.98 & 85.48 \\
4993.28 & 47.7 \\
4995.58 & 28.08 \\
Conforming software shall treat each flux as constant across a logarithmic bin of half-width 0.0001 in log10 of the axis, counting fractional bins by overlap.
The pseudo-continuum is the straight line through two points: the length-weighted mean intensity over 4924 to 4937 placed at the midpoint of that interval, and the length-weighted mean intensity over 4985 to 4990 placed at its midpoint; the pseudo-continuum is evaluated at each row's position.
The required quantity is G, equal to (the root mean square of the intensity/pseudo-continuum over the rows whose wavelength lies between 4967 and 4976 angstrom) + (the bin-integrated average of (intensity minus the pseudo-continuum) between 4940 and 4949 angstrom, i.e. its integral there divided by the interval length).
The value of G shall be -23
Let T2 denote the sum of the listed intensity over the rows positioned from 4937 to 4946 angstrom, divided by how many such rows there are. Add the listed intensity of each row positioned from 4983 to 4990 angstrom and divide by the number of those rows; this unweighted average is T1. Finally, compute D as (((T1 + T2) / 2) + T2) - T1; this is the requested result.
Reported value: -23.3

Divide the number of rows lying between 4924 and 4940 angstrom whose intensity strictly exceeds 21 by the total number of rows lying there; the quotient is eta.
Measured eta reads 0.14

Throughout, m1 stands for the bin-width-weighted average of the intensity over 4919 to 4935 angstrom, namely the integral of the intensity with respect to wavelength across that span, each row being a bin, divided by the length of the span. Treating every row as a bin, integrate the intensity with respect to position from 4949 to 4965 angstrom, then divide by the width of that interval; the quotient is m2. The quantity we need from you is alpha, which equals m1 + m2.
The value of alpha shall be 42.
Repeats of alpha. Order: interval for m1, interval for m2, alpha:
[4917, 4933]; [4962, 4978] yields 42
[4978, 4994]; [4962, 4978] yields 98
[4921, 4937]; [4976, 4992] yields 94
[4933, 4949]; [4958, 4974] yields 42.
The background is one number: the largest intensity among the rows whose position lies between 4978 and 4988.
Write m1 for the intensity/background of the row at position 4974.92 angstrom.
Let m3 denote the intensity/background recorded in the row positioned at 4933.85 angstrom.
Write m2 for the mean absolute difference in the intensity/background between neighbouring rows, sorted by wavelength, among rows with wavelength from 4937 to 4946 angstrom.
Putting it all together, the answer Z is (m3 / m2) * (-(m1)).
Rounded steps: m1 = 0.175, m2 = 0.0002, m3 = 0.170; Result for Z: -155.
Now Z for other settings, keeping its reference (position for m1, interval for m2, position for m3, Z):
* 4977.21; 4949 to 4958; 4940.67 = -38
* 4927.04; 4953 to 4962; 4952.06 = -13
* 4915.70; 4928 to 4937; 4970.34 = -23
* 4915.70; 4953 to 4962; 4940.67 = -12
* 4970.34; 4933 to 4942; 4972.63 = -26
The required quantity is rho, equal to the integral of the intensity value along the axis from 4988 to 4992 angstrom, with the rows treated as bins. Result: 408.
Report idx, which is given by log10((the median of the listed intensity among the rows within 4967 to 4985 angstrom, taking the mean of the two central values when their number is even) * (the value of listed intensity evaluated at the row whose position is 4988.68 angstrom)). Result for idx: 3.4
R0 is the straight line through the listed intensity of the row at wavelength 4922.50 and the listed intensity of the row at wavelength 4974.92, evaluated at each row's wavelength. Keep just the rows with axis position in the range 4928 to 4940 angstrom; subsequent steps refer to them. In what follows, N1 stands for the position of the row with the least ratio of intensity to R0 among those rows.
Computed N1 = 4931.58 angstrom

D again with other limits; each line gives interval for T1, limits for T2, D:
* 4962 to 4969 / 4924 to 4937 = 20.6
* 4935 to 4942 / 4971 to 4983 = 32.0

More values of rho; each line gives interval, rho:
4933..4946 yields 274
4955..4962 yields 146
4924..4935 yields 227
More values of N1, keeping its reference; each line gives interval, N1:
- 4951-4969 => 4961.19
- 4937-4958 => 4956.62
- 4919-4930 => 4929.31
